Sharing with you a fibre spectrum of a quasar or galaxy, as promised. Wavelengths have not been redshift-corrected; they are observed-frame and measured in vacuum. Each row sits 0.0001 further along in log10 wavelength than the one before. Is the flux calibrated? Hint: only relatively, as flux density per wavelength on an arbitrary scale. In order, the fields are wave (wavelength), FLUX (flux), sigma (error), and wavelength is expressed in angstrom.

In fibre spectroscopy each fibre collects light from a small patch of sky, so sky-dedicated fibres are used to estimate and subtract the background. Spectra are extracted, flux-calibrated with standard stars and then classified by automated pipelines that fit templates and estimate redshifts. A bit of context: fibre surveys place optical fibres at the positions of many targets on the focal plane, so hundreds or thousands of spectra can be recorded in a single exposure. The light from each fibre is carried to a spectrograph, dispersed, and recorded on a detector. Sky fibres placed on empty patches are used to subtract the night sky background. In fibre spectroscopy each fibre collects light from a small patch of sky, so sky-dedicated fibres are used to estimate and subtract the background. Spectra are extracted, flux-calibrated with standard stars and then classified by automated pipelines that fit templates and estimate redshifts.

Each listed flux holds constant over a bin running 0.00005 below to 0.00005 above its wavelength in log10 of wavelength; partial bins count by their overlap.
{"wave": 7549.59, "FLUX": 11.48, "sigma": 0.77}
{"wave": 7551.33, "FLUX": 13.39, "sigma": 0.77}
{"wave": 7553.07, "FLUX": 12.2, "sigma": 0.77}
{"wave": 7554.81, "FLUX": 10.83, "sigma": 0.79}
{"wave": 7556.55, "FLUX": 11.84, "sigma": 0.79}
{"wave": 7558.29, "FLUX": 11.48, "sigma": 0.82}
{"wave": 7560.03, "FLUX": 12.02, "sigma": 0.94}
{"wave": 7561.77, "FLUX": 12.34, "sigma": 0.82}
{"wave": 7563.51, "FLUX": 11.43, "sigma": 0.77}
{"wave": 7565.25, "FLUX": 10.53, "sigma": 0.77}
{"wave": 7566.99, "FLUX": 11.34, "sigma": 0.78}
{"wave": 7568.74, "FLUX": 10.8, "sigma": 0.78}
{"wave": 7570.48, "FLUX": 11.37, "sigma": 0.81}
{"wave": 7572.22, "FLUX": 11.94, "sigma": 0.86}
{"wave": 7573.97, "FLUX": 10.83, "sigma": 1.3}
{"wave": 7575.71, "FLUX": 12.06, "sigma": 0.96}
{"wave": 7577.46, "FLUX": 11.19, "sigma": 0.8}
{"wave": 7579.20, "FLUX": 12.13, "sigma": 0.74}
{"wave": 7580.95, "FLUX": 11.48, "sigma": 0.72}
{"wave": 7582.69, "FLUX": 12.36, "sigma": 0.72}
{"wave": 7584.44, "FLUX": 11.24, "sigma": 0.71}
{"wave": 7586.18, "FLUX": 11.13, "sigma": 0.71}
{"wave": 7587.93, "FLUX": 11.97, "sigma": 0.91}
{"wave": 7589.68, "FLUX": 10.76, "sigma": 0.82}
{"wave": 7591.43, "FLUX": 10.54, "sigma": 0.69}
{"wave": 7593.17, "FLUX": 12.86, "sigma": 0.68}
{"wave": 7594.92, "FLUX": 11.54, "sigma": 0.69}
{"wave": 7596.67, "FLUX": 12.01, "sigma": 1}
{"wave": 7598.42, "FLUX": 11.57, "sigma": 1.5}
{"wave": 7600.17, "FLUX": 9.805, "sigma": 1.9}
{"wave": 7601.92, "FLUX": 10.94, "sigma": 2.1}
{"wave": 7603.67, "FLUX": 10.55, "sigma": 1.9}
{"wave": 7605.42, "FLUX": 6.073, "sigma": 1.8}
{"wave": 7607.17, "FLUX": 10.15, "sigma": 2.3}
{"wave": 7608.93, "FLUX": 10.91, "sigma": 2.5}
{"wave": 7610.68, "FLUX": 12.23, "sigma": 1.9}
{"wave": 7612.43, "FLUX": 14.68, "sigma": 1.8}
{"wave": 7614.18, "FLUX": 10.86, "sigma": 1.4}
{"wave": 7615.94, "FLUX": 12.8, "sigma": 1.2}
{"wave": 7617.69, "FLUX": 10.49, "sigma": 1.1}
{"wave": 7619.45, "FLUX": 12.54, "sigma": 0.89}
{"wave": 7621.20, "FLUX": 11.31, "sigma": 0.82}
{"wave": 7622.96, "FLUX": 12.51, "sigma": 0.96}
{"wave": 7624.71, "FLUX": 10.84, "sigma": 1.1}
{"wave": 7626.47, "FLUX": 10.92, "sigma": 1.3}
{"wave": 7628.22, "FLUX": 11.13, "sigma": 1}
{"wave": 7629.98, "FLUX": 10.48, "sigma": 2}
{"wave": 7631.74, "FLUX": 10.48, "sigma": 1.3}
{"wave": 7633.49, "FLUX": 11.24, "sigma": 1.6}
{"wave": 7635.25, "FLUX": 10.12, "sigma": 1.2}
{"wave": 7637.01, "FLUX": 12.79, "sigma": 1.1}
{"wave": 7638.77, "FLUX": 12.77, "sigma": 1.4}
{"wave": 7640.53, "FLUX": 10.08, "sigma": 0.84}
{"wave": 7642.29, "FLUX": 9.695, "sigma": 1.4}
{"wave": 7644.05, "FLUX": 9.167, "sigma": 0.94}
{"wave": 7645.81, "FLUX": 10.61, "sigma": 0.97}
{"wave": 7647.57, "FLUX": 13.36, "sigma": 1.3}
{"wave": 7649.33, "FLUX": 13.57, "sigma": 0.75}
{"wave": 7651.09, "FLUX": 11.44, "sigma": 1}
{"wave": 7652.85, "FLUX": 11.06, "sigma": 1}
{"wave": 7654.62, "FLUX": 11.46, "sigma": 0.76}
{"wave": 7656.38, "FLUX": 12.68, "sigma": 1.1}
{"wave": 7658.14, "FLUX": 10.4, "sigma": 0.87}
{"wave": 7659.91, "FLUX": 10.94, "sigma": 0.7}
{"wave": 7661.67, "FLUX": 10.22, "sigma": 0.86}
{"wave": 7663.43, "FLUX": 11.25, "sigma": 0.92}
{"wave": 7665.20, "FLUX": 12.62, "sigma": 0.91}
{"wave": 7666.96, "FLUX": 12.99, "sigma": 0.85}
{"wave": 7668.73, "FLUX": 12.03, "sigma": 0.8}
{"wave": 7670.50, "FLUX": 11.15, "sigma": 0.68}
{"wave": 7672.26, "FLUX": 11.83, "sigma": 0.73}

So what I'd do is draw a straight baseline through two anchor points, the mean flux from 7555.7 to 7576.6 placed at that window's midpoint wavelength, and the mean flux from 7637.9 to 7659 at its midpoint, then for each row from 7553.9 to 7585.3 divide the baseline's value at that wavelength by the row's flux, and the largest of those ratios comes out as 1.1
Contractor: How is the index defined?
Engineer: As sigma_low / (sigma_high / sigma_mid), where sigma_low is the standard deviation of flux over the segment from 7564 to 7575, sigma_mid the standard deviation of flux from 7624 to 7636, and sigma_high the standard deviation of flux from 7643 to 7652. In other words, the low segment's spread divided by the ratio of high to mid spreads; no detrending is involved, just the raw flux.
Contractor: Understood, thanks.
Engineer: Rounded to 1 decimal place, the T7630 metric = 0.1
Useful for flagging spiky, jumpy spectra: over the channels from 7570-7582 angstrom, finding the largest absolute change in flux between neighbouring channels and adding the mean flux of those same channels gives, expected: 12.8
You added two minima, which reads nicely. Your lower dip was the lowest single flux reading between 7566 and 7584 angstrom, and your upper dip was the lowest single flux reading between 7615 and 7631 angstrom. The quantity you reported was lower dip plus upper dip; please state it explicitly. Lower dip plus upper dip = 21.3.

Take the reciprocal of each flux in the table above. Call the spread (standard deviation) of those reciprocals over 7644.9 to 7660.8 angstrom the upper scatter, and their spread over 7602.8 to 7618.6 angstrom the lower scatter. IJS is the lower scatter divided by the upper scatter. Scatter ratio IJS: 3.32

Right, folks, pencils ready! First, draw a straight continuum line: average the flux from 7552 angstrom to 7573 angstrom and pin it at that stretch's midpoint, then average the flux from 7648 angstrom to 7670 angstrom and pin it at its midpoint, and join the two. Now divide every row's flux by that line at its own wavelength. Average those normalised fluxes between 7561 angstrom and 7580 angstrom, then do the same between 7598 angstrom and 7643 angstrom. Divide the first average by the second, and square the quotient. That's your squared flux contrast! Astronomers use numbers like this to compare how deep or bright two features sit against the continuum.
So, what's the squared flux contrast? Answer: 1.09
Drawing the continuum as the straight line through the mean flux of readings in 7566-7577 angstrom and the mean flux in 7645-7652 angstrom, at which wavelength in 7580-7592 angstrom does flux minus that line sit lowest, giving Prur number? 7591.43 angstrom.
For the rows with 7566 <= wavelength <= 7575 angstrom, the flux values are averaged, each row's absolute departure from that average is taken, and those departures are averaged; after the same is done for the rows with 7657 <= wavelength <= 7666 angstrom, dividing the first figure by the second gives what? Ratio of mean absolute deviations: 0.52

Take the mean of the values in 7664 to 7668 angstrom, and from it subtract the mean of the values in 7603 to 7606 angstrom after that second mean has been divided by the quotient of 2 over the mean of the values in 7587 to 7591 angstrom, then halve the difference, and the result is -17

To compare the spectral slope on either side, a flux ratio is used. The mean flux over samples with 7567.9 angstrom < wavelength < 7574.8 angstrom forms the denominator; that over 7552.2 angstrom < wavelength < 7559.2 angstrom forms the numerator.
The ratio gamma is 1.03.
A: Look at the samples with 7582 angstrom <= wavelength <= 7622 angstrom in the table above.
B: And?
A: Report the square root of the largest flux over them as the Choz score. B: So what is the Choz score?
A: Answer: 3.83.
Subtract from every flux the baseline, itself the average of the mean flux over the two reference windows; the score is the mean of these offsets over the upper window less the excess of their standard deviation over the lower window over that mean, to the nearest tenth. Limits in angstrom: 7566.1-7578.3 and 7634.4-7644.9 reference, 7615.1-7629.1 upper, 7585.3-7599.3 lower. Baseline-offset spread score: 0.3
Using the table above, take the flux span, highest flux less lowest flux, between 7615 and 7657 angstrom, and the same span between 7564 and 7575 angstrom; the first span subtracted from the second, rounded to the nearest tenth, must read -3.0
